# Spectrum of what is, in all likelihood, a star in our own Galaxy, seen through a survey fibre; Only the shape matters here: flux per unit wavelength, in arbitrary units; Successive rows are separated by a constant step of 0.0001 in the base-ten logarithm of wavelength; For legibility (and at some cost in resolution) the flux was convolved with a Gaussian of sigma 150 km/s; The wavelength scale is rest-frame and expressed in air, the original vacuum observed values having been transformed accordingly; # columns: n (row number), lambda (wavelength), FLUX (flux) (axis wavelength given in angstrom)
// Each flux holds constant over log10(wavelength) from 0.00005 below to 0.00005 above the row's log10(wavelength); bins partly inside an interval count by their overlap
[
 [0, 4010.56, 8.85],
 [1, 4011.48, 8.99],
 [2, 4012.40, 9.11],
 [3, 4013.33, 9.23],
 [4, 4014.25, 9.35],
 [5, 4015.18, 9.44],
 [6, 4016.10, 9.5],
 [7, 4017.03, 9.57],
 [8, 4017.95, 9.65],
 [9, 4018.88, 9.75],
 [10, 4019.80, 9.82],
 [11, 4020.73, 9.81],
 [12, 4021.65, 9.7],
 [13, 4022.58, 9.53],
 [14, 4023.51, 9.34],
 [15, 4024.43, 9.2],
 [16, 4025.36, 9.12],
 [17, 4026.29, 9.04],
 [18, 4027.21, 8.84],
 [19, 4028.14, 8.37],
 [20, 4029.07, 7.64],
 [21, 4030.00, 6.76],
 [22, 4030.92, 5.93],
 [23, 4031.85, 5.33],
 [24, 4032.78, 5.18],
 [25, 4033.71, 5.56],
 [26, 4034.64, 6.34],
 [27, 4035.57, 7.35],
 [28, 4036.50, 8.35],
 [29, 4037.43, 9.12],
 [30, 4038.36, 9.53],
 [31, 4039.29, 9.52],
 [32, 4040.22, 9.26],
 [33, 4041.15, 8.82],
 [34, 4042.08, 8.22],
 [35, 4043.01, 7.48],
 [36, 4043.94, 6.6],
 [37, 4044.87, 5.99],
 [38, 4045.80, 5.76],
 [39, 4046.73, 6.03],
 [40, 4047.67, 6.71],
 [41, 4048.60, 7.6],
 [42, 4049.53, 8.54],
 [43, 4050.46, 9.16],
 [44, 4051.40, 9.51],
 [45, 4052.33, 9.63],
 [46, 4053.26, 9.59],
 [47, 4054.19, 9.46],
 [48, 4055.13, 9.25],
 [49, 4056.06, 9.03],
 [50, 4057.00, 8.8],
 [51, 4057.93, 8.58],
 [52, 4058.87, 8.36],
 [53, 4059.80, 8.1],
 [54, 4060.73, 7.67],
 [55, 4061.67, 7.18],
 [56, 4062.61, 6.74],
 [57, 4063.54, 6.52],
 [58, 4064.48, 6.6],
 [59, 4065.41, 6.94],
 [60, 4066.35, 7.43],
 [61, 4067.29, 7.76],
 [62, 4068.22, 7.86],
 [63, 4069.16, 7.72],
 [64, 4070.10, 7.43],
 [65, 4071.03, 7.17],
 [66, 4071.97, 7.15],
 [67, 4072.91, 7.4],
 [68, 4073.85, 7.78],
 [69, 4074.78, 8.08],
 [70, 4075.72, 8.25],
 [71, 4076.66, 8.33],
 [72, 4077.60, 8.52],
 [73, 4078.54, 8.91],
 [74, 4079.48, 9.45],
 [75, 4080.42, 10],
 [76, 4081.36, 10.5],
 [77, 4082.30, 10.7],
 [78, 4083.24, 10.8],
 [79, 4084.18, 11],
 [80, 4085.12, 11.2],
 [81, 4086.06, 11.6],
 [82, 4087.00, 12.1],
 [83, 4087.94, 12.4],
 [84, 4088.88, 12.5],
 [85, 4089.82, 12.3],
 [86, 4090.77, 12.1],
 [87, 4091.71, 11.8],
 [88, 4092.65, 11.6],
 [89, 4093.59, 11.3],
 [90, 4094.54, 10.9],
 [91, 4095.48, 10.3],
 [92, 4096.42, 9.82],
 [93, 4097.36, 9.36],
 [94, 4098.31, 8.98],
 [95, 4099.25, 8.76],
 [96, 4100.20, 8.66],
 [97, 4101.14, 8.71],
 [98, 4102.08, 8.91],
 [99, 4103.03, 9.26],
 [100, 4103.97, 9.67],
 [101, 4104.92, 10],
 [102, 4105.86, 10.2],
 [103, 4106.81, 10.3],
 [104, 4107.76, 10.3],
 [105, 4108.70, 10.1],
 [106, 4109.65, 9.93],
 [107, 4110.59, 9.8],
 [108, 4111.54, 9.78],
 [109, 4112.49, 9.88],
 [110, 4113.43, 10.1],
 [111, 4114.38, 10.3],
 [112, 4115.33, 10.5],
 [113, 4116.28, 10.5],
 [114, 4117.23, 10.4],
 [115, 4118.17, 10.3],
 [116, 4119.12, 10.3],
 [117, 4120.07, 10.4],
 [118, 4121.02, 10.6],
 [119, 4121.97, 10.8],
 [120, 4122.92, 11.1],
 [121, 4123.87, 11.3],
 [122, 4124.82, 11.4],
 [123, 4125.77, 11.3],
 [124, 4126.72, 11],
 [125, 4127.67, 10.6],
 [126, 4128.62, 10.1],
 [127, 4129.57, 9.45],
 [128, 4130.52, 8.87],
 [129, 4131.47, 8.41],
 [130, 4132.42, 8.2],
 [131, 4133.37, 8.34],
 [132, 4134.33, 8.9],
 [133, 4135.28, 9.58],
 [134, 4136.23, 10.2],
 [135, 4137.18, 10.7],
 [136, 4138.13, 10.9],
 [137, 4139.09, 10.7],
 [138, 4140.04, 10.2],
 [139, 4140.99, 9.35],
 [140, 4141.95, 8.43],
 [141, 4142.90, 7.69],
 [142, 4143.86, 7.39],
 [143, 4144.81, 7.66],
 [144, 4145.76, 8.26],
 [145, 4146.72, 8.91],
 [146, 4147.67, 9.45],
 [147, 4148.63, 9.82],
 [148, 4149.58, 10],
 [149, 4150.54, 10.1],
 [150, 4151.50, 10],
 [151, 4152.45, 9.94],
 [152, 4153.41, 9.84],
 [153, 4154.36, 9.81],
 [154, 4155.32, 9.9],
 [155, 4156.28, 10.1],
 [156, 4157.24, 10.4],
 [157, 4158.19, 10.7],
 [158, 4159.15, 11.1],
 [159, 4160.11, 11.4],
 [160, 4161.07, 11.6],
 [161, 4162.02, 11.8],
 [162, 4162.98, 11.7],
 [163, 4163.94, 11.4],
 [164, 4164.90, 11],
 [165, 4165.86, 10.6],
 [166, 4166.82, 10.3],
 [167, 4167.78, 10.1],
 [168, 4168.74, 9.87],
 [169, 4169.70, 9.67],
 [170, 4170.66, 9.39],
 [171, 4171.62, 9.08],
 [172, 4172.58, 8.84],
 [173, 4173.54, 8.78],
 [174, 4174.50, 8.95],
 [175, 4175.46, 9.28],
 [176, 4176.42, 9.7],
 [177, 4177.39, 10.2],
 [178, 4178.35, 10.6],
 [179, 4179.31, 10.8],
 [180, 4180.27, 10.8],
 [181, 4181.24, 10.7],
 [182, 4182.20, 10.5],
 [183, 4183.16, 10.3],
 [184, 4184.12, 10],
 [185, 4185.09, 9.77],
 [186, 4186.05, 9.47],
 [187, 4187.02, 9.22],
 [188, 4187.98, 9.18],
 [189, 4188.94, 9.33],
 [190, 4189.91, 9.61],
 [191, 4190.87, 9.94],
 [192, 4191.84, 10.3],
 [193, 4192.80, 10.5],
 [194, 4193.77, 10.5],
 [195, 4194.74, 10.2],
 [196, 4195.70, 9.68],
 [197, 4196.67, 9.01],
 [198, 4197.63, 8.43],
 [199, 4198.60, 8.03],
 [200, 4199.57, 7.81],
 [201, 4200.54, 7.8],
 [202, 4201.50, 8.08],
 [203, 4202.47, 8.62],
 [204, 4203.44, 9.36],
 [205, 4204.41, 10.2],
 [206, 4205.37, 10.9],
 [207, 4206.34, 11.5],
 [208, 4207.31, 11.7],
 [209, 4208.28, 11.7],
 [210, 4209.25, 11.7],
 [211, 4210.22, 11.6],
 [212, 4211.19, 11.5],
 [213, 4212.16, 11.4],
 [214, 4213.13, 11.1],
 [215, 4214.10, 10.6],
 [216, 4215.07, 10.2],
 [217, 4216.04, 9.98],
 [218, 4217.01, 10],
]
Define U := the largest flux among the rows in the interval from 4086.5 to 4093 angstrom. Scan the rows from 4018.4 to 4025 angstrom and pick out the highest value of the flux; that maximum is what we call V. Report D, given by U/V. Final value 1.27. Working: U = 12.5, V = 9.82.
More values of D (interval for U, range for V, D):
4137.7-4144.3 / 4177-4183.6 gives 1.01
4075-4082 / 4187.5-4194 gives 1.00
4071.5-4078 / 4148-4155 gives 0.84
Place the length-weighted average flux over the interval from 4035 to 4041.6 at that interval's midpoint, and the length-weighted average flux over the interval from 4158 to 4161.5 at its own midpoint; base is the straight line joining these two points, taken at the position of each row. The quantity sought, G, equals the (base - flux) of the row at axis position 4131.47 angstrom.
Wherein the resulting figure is 2.2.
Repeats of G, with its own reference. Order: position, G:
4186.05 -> 2.3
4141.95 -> 2.4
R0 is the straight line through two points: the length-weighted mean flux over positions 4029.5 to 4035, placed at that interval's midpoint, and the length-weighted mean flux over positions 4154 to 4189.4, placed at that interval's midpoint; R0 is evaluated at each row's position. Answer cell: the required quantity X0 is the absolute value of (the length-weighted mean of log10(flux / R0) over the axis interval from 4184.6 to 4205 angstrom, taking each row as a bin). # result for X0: 0.070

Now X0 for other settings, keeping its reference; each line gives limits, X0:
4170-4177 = 0.048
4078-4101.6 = 0.141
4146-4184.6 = 0.008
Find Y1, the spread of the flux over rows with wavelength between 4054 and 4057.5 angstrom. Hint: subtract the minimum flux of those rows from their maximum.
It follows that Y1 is 0.66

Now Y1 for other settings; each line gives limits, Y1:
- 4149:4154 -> 0.26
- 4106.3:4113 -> 0.52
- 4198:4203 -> 0.82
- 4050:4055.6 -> 0.47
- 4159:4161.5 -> 0.50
